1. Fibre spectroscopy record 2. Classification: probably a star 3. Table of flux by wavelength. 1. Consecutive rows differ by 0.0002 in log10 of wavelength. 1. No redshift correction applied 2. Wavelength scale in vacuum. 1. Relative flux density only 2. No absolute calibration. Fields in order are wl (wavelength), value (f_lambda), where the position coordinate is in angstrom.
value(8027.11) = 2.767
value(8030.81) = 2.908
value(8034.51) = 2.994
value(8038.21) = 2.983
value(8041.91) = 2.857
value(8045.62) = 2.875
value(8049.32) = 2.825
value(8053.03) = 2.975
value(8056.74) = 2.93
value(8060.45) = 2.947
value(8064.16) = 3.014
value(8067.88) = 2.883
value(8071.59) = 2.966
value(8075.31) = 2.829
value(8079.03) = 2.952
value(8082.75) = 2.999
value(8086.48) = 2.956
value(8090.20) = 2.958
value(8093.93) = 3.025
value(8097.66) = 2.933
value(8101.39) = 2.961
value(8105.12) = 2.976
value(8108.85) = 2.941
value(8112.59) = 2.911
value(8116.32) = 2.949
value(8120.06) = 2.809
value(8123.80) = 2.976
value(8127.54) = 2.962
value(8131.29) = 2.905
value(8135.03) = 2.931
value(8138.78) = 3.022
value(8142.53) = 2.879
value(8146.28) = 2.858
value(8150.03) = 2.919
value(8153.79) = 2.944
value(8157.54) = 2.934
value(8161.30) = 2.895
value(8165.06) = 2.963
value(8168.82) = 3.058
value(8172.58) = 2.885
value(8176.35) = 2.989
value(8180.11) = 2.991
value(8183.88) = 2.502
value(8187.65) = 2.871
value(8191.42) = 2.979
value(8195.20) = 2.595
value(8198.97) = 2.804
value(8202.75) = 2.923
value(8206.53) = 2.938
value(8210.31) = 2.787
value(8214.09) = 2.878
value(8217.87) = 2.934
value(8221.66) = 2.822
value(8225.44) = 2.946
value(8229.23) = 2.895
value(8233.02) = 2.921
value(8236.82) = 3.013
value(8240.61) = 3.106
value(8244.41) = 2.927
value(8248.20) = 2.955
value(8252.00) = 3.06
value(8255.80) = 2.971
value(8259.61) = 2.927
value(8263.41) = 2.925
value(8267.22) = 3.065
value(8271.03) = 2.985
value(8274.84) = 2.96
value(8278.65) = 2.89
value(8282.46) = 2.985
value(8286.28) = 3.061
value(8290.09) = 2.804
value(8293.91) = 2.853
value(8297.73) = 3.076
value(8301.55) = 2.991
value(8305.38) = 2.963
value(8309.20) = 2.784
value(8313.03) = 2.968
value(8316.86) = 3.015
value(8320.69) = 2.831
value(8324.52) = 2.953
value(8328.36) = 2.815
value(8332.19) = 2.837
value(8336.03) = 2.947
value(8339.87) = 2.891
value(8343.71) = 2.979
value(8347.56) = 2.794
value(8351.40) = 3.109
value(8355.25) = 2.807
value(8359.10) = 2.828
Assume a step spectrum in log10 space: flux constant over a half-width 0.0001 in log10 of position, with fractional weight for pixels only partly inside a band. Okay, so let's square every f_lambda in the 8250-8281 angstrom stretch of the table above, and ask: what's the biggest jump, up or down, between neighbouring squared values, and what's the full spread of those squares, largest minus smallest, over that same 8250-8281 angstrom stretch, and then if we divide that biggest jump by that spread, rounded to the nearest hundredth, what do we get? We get 0.80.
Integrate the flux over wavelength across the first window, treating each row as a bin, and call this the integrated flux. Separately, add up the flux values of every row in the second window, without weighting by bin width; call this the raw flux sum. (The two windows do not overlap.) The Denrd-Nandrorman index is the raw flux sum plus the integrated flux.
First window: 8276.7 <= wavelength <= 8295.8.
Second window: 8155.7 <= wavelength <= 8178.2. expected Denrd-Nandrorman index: 73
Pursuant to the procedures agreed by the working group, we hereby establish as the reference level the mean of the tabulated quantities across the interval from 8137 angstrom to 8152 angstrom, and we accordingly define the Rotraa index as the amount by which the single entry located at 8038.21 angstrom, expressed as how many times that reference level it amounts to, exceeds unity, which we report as 0.022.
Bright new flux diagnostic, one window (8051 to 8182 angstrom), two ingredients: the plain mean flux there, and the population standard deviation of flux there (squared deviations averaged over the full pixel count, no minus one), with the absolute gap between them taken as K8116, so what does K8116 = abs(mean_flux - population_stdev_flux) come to 2.89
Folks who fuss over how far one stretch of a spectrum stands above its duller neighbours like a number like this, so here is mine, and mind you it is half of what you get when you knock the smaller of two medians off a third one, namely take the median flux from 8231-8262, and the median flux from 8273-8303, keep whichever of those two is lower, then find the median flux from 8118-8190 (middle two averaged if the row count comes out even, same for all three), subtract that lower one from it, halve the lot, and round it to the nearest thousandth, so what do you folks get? -0.016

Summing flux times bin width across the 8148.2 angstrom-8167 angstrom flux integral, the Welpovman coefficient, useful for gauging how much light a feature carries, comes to 55.1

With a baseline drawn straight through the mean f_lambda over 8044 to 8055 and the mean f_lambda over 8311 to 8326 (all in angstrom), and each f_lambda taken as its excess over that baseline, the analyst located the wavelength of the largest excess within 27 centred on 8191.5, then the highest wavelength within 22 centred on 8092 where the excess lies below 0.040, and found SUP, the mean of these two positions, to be 8138.9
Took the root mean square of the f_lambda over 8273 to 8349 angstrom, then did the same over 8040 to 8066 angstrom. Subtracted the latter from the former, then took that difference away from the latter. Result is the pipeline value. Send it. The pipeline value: 2.92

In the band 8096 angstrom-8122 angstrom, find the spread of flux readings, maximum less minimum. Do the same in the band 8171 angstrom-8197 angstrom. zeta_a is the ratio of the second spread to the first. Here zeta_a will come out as 2.9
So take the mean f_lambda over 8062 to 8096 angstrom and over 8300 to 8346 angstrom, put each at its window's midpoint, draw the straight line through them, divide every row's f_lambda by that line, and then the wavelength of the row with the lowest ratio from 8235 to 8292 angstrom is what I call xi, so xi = 8290.09 angstrom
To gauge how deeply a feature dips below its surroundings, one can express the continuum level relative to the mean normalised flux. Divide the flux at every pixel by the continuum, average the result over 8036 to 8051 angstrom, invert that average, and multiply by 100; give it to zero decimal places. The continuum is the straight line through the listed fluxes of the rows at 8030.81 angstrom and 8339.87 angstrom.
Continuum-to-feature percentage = 101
